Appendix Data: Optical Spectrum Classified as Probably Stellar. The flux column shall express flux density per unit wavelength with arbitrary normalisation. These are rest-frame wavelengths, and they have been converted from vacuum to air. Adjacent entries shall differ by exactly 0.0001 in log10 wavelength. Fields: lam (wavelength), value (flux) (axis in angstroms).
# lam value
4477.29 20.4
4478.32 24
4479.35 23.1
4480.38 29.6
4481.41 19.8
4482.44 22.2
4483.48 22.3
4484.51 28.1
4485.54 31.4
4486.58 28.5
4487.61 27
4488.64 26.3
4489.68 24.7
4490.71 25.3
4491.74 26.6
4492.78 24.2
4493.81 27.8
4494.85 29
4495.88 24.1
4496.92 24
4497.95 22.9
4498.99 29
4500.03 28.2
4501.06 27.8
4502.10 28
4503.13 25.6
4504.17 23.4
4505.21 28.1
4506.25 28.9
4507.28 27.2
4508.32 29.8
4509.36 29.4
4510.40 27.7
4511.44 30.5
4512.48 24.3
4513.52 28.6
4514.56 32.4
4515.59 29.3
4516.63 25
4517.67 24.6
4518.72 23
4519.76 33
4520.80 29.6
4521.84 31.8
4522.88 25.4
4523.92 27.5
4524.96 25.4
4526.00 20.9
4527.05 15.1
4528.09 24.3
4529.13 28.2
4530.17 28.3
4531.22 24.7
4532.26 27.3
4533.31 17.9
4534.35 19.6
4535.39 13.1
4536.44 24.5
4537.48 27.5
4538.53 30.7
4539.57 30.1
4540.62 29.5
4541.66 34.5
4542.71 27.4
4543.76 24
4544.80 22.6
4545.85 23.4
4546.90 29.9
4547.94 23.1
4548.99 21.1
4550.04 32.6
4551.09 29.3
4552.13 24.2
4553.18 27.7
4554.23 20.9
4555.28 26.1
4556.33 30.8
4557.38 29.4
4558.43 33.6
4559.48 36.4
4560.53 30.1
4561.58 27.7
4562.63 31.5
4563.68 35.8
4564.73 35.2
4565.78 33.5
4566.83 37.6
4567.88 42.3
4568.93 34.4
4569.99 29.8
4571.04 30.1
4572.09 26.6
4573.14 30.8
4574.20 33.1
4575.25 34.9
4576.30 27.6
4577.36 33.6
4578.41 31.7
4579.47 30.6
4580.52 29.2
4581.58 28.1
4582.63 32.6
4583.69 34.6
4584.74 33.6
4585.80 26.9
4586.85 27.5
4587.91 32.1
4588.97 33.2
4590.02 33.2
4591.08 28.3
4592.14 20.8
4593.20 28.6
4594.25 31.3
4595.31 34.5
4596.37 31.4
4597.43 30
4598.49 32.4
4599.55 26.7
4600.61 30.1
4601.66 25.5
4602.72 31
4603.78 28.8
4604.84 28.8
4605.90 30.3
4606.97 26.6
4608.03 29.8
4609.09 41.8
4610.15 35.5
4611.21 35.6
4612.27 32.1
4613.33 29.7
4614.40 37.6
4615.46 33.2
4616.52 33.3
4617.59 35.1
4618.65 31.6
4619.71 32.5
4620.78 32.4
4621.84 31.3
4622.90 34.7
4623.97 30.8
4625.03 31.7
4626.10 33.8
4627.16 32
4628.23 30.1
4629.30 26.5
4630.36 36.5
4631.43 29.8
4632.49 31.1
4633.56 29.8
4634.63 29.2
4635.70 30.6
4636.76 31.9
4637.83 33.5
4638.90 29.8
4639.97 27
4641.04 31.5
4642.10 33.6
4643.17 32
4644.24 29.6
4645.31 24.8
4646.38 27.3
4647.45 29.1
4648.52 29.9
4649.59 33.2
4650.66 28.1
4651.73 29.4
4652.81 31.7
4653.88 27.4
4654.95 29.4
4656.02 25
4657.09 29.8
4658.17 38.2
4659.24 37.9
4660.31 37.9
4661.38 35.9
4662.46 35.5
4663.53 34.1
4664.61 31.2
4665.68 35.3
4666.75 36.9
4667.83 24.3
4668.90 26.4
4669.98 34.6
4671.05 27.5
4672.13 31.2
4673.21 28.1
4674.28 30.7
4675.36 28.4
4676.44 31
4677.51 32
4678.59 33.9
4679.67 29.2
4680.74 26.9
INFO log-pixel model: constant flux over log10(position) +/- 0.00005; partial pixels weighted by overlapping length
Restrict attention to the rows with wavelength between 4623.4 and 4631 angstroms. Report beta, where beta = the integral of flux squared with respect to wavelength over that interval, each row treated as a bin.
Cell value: 7653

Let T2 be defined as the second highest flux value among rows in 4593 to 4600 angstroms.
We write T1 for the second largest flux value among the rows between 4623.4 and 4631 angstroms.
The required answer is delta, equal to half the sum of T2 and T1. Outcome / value 33.1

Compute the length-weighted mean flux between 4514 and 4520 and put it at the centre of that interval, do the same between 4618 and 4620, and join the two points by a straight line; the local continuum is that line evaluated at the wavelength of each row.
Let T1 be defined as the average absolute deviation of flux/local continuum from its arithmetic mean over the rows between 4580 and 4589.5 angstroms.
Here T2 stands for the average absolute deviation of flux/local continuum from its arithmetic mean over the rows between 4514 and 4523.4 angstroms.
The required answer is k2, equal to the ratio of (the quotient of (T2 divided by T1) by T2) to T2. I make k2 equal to 100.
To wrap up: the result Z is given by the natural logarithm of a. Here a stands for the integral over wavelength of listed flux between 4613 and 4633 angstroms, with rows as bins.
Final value 6.47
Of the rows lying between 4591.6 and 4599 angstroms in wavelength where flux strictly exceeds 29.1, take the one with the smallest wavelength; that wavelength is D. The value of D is 4594.25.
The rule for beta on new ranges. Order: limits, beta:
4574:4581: 6977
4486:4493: 4819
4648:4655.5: 6712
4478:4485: 4157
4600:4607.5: 6207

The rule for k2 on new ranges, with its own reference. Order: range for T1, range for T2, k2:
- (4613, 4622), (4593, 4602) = 278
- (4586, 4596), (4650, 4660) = 96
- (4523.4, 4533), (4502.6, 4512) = 157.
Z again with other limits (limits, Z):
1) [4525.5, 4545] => 6.18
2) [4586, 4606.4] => 6.41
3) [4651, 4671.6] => 6.49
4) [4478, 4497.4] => 6.21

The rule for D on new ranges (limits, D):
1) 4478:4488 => 4480.38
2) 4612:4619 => 4612.27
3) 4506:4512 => 4508.32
